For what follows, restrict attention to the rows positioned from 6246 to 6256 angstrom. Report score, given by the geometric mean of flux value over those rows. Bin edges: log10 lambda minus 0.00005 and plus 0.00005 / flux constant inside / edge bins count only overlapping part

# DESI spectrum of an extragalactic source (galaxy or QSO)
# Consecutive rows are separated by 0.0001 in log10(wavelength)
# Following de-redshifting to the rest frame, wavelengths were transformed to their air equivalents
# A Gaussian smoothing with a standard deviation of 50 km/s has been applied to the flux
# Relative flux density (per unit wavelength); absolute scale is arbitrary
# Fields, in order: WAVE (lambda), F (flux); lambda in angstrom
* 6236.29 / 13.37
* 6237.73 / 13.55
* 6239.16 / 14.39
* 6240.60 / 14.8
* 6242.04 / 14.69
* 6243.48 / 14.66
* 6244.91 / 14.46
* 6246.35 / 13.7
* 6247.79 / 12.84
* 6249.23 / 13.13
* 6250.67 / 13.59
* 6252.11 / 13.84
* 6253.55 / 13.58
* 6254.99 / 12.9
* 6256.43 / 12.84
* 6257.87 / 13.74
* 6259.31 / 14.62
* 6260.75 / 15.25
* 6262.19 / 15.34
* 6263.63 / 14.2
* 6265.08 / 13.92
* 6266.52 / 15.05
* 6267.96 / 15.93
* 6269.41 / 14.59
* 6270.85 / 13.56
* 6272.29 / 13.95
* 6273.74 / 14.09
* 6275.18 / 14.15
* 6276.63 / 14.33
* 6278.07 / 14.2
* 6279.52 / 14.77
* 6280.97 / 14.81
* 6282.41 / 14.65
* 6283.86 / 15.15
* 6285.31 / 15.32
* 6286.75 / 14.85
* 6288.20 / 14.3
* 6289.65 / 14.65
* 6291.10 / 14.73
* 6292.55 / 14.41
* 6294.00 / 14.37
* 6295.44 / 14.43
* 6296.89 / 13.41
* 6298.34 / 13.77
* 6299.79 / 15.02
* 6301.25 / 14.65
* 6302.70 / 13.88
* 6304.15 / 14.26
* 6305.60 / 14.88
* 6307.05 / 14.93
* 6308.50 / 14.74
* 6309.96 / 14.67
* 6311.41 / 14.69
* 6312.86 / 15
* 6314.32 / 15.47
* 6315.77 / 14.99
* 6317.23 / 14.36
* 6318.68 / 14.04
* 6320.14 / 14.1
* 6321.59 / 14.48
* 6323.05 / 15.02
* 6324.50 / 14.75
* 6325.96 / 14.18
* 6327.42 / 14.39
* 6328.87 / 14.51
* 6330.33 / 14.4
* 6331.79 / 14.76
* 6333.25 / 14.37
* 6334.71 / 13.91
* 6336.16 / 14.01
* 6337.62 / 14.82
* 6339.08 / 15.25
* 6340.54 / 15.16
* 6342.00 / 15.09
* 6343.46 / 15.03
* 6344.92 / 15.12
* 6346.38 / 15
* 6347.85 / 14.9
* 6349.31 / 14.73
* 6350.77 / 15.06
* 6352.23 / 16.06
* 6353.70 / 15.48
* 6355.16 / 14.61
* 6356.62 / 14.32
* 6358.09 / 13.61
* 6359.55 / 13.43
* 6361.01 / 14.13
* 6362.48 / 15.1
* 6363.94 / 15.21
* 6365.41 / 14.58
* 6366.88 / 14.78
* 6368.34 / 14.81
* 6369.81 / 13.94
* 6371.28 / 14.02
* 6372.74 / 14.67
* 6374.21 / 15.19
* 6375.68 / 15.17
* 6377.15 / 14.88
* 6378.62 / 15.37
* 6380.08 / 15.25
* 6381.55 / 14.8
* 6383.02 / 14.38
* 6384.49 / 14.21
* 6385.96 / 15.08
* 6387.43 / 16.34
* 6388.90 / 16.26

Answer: 13.4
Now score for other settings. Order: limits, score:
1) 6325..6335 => 14.4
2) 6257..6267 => 14.6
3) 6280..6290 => 14.8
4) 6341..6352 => 15.0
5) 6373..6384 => 15.0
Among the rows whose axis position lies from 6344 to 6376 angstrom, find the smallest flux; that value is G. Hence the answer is 13.43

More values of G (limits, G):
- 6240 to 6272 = 12.84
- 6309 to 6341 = 13.91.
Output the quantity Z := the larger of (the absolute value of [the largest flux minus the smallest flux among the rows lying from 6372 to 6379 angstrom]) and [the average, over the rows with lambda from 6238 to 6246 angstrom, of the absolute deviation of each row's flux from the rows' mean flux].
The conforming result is 0.7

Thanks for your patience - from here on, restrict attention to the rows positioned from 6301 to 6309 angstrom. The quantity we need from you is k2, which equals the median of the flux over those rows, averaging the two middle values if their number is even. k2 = 14.7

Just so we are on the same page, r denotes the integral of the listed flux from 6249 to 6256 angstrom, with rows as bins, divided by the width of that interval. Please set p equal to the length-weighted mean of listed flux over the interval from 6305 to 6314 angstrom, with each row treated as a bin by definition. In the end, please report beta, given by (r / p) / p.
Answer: 0.061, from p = 14.8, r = 13.40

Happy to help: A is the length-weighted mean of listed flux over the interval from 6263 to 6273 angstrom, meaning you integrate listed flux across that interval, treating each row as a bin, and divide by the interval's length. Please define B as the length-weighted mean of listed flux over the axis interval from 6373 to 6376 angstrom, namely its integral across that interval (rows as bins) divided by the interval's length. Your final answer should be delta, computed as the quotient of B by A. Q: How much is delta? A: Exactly 1.04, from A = 14.5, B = 15.1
